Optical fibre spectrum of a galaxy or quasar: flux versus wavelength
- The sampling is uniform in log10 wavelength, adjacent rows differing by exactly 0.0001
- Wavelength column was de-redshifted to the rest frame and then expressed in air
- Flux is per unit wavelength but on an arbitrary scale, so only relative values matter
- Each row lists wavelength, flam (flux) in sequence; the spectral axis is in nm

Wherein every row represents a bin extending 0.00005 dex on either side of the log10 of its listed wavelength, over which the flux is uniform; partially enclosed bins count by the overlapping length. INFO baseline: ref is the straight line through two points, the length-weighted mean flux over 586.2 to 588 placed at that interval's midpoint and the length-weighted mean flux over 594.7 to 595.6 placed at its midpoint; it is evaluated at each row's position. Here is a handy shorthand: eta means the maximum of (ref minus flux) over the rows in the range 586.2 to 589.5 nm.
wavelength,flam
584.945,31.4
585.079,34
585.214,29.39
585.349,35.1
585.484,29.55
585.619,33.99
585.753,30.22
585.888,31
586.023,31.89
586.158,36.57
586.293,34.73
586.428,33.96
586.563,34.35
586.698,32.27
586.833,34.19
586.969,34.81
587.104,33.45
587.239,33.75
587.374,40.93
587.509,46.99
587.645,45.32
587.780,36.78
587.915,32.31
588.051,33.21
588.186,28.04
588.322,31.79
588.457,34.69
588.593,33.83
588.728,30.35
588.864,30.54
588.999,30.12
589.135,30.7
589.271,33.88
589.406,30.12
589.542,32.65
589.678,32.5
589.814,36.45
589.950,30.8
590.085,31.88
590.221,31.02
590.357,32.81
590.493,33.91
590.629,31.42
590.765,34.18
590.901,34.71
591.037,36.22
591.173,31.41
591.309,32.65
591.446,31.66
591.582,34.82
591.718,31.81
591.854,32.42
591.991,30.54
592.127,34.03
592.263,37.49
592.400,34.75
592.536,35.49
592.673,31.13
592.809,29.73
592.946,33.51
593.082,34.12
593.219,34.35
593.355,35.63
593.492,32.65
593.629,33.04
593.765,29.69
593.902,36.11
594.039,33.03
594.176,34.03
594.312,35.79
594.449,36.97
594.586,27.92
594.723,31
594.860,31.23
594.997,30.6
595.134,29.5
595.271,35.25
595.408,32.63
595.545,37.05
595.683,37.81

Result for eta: 7.8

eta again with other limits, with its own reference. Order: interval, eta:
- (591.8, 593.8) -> 3.9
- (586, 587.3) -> 5.1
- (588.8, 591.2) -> 5.4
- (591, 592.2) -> 3.5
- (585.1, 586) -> 7.9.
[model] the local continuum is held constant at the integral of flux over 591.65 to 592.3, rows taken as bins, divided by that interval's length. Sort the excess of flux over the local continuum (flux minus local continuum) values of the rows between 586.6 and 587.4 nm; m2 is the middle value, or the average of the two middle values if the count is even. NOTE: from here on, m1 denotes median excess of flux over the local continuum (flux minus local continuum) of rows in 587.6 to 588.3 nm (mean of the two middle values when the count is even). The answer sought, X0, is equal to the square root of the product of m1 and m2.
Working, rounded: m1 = 0.1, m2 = 0.90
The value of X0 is 0.35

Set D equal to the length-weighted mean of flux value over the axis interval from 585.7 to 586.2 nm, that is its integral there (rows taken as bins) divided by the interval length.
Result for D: 32.3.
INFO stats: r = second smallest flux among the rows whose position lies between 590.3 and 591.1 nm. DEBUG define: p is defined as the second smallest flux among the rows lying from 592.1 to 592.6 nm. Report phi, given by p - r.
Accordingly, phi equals 2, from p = 34.75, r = 32.81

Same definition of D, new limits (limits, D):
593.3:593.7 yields 33.7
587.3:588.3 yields 37.3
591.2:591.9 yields 32.6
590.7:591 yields 34.6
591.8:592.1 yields 31.7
